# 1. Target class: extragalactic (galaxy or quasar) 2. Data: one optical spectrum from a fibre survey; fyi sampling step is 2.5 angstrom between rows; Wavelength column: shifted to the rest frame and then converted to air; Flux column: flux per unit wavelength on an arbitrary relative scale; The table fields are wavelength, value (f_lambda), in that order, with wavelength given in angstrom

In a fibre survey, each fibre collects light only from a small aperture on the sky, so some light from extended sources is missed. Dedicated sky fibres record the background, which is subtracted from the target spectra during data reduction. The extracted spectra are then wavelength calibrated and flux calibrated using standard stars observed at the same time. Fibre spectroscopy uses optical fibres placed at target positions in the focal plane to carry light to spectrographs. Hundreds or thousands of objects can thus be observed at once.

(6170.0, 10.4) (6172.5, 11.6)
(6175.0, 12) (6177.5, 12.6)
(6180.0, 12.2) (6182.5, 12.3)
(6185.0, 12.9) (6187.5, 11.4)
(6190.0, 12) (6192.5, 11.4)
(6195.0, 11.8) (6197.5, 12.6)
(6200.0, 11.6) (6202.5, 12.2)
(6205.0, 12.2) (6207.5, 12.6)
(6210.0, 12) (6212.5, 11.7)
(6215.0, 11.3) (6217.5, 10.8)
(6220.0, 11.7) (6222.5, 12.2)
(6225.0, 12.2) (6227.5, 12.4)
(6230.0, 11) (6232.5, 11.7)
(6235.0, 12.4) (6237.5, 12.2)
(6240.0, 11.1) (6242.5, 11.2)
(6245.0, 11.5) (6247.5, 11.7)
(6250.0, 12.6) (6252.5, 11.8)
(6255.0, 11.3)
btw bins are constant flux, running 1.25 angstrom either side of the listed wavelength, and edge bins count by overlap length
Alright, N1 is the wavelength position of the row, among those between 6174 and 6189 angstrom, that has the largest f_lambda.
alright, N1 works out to 6185.0 angstrom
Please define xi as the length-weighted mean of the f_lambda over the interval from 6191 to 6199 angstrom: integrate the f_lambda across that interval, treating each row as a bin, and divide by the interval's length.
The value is 11.9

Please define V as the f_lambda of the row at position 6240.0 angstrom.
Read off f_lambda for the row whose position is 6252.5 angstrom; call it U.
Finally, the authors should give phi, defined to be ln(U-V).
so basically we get -0.36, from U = 11.8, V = 11.1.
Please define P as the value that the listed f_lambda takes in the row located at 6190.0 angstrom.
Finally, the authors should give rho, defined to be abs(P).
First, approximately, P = 12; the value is 12.0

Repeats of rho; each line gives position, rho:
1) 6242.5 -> 11.2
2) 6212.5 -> 11.7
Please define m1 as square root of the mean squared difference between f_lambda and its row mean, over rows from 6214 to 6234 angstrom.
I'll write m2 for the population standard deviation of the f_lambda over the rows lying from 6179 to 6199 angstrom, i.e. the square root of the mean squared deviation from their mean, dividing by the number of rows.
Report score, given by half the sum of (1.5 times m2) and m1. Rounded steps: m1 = 0.55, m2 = 0.50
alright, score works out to 0.65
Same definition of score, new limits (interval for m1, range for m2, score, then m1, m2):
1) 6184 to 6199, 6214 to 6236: 0.71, 0.57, 0.57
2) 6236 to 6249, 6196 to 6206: 0.46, 0.39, 0.36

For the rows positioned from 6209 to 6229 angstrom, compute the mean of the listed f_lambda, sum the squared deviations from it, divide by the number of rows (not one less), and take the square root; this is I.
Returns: 0.499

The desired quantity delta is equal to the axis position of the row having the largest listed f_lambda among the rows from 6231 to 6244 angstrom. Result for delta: 6235.0 angstrom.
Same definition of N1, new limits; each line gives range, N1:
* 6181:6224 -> 6185.0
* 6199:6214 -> 6207.5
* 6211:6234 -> 6227.5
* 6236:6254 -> 6250.0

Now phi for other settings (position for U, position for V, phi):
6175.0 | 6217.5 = 0.18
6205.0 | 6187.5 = -0.22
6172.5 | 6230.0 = -0.51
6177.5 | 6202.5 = -0.92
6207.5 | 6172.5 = 0.00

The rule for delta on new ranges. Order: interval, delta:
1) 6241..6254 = 6250.0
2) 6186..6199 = 6197.5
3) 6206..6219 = 6207.5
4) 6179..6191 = 6185.0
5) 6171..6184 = 6177.5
